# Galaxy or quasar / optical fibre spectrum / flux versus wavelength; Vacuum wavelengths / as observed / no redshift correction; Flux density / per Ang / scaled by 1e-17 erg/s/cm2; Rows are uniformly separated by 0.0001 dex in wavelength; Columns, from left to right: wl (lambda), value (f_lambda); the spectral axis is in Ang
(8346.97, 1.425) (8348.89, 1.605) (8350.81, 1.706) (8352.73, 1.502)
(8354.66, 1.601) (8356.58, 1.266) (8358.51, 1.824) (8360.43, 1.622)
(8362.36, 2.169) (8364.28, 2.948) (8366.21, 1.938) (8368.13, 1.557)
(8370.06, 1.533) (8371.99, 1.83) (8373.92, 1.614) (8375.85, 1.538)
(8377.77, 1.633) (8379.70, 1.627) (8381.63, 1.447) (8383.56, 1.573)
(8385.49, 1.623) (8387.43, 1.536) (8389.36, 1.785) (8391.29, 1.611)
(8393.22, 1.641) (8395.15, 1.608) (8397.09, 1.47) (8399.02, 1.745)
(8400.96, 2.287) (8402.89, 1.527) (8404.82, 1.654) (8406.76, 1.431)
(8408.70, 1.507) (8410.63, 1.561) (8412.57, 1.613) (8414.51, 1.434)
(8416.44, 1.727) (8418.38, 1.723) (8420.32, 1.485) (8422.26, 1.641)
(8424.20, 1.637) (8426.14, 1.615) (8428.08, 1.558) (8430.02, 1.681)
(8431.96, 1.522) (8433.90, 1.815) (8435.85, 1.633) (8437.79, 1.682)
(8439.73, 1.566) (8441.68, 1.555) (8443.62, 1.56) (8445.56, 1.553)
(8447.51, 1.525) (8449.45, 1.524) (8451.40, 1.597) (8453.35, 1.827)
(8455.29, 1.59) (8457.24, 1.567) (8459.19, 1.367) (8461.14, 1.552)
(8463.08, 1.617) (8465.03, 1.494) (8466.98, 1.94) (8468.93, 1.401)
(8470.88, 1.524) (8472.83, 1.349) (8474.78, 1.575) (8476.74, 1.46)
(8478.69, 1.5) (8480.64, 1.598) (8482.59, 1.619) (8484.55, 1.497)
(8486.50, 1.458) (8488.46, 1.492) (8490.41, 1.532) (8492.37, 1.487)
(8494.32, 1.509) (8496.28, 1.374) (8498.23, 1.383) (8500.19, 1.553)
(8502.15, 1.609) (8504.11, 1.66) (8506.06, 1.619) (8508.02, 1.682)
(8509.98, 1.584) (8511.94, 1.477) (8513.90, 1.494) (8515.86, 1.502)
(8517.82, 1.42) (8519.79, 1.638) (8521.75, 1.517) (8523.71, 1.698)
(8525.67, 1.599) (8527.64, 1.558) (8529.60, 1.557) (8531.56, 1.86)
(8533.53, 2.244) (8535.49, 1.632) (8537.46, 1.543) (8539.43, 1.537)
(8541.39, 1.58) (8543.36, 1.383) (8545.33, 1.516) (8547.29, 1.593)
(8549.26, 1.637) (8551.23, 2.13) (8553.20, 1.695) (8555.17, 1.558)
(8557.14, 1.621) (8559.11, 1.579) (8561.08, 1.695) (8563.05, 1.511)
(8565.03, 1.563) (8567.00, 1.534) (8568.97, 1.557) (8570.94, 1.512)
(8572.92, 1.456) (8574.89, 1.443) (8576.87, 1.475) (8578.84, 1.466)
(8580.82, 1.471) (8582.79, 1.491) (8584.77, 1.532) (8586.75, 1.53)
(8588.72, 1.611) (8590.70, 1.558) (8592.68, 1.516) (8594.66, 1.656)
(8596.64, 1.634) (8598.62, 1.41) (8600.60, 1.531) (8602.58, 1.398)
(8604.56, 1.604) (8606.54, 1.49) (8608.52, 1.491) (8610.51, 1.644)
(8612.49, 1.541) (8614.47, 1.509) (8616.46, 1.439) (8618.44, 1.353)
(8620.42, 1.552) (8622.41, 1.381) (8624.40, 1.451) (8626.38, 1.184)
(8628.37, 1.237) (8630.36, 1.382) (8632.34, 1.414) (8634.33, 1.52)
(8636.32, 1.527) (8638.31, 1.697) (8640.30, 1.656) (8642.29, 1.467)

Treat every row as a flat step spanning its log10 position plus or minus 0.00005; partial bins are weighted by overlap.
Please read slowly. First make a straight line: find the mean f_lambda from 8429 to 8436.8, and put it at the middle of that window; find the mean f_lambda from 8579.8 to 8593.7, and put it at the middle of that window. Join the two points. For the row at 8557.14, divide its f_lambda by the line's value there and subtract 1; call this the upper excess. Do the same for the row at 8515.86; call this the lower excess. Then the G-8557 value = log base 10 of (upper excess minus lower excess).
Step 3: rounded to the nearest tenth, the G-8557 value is -1.0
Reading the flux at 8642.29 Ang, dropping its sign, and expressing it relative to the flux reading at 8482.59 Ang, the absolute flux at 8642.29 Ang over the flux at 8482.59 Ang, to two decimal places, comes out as 0.91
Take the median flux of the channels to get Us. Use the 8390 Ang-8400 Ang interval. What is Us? 1.61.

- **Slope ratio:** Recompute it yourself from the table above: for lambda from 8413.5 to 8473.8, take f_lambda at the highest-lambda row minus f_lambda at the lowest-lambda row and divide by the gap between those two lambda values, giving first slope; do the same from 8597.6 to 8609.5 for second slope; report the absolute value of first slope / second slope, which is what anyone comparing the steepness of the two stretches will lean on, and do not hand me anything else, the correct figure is 0.2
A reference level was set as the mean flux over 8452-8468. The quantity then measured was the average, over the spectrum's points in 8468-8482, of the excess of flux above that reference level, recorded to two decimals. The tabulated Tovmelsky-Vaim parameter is -0.13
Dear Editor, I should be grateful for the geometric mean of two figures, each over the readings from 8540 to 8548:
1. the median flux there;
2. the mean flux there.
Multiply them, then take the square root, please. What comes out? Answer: 1.53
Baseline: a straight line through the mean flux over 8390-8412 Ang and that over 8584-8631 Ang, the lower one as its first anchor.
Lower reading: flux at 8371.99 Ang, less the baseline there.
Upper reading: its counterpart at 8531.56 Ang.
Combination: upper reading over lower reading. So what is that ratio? 1.9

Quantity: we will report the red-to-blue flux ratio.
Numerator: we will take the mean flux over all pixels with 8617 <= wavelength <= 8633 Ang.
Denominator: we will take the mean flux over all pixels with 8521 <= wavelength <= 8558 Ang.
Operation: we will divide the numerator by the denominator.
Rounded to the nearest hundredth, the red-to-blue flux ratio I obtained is 0.83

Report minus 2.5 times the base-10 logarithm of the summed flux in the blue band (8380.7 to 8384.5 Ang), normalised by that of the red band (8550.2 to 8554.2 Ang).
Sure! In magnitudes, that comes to 0.26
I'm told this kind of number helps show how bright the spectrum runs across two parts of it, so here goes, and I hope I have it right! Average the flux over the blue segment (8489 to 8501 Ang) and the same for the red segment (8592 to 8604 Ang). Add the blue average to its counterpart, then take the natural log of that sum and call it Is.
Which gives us 1.10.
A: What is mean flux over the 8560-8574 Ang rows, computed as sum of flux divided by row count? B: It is 1.55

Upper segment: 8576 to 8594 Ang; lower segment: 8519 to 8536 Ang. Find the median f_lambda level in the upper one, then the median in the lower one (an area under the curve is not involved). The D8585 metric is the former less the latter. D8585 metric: -0.12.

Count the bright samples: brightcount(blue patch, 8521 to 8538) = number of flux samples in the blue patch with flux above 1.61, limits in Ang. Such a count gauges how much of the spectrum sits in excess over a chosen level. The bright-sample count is 4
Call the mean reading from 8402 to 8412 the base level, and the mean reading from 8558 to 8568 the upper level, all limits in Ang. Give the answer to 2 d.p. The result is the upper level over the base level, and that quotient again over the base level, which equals 0.67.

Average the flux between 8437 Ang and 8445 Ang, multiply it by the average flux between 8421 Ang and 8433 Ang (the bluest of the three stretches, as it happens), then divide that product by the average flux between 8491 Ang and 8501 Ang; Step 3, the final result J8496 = 1.75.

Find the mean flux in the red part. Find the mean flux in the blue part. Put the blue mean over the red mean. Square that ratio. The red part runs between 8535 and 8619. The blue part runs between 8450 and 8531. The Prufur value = 1.00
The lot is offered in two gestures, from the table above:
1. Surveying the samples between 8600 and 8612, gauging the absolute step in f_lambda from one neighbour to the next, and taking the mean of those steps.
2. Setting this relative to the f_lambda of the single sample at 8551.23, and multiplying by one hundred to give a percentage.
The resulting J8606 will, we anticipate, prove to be 5.7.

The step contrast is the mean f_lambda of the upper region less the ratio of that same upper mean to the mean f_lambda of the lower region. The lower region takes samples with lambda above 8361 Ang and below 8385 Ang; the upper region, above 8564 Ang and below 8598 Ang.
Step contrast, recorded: 0.67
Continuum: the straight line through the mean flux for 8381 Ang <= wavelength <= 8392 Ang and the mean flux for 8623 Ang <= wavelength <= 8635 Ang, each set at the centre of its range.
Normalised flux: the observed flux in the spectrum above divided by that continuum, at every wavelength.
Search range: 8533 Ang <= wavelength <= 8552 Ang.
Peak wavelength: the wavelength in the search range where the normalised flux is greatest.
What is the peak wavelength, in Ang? 8533.53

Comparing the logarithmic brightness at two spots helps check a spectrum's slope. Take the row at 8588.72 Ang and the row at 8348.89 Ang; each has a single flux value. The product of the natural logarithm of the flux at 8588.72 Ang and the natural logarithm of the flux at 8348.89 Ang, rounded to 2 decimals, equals 0.23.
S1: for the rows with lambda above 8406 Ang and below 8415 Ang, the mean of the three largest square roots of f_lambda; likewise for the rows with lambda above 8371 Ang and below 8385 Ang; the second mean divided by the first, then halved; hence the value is 0.521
